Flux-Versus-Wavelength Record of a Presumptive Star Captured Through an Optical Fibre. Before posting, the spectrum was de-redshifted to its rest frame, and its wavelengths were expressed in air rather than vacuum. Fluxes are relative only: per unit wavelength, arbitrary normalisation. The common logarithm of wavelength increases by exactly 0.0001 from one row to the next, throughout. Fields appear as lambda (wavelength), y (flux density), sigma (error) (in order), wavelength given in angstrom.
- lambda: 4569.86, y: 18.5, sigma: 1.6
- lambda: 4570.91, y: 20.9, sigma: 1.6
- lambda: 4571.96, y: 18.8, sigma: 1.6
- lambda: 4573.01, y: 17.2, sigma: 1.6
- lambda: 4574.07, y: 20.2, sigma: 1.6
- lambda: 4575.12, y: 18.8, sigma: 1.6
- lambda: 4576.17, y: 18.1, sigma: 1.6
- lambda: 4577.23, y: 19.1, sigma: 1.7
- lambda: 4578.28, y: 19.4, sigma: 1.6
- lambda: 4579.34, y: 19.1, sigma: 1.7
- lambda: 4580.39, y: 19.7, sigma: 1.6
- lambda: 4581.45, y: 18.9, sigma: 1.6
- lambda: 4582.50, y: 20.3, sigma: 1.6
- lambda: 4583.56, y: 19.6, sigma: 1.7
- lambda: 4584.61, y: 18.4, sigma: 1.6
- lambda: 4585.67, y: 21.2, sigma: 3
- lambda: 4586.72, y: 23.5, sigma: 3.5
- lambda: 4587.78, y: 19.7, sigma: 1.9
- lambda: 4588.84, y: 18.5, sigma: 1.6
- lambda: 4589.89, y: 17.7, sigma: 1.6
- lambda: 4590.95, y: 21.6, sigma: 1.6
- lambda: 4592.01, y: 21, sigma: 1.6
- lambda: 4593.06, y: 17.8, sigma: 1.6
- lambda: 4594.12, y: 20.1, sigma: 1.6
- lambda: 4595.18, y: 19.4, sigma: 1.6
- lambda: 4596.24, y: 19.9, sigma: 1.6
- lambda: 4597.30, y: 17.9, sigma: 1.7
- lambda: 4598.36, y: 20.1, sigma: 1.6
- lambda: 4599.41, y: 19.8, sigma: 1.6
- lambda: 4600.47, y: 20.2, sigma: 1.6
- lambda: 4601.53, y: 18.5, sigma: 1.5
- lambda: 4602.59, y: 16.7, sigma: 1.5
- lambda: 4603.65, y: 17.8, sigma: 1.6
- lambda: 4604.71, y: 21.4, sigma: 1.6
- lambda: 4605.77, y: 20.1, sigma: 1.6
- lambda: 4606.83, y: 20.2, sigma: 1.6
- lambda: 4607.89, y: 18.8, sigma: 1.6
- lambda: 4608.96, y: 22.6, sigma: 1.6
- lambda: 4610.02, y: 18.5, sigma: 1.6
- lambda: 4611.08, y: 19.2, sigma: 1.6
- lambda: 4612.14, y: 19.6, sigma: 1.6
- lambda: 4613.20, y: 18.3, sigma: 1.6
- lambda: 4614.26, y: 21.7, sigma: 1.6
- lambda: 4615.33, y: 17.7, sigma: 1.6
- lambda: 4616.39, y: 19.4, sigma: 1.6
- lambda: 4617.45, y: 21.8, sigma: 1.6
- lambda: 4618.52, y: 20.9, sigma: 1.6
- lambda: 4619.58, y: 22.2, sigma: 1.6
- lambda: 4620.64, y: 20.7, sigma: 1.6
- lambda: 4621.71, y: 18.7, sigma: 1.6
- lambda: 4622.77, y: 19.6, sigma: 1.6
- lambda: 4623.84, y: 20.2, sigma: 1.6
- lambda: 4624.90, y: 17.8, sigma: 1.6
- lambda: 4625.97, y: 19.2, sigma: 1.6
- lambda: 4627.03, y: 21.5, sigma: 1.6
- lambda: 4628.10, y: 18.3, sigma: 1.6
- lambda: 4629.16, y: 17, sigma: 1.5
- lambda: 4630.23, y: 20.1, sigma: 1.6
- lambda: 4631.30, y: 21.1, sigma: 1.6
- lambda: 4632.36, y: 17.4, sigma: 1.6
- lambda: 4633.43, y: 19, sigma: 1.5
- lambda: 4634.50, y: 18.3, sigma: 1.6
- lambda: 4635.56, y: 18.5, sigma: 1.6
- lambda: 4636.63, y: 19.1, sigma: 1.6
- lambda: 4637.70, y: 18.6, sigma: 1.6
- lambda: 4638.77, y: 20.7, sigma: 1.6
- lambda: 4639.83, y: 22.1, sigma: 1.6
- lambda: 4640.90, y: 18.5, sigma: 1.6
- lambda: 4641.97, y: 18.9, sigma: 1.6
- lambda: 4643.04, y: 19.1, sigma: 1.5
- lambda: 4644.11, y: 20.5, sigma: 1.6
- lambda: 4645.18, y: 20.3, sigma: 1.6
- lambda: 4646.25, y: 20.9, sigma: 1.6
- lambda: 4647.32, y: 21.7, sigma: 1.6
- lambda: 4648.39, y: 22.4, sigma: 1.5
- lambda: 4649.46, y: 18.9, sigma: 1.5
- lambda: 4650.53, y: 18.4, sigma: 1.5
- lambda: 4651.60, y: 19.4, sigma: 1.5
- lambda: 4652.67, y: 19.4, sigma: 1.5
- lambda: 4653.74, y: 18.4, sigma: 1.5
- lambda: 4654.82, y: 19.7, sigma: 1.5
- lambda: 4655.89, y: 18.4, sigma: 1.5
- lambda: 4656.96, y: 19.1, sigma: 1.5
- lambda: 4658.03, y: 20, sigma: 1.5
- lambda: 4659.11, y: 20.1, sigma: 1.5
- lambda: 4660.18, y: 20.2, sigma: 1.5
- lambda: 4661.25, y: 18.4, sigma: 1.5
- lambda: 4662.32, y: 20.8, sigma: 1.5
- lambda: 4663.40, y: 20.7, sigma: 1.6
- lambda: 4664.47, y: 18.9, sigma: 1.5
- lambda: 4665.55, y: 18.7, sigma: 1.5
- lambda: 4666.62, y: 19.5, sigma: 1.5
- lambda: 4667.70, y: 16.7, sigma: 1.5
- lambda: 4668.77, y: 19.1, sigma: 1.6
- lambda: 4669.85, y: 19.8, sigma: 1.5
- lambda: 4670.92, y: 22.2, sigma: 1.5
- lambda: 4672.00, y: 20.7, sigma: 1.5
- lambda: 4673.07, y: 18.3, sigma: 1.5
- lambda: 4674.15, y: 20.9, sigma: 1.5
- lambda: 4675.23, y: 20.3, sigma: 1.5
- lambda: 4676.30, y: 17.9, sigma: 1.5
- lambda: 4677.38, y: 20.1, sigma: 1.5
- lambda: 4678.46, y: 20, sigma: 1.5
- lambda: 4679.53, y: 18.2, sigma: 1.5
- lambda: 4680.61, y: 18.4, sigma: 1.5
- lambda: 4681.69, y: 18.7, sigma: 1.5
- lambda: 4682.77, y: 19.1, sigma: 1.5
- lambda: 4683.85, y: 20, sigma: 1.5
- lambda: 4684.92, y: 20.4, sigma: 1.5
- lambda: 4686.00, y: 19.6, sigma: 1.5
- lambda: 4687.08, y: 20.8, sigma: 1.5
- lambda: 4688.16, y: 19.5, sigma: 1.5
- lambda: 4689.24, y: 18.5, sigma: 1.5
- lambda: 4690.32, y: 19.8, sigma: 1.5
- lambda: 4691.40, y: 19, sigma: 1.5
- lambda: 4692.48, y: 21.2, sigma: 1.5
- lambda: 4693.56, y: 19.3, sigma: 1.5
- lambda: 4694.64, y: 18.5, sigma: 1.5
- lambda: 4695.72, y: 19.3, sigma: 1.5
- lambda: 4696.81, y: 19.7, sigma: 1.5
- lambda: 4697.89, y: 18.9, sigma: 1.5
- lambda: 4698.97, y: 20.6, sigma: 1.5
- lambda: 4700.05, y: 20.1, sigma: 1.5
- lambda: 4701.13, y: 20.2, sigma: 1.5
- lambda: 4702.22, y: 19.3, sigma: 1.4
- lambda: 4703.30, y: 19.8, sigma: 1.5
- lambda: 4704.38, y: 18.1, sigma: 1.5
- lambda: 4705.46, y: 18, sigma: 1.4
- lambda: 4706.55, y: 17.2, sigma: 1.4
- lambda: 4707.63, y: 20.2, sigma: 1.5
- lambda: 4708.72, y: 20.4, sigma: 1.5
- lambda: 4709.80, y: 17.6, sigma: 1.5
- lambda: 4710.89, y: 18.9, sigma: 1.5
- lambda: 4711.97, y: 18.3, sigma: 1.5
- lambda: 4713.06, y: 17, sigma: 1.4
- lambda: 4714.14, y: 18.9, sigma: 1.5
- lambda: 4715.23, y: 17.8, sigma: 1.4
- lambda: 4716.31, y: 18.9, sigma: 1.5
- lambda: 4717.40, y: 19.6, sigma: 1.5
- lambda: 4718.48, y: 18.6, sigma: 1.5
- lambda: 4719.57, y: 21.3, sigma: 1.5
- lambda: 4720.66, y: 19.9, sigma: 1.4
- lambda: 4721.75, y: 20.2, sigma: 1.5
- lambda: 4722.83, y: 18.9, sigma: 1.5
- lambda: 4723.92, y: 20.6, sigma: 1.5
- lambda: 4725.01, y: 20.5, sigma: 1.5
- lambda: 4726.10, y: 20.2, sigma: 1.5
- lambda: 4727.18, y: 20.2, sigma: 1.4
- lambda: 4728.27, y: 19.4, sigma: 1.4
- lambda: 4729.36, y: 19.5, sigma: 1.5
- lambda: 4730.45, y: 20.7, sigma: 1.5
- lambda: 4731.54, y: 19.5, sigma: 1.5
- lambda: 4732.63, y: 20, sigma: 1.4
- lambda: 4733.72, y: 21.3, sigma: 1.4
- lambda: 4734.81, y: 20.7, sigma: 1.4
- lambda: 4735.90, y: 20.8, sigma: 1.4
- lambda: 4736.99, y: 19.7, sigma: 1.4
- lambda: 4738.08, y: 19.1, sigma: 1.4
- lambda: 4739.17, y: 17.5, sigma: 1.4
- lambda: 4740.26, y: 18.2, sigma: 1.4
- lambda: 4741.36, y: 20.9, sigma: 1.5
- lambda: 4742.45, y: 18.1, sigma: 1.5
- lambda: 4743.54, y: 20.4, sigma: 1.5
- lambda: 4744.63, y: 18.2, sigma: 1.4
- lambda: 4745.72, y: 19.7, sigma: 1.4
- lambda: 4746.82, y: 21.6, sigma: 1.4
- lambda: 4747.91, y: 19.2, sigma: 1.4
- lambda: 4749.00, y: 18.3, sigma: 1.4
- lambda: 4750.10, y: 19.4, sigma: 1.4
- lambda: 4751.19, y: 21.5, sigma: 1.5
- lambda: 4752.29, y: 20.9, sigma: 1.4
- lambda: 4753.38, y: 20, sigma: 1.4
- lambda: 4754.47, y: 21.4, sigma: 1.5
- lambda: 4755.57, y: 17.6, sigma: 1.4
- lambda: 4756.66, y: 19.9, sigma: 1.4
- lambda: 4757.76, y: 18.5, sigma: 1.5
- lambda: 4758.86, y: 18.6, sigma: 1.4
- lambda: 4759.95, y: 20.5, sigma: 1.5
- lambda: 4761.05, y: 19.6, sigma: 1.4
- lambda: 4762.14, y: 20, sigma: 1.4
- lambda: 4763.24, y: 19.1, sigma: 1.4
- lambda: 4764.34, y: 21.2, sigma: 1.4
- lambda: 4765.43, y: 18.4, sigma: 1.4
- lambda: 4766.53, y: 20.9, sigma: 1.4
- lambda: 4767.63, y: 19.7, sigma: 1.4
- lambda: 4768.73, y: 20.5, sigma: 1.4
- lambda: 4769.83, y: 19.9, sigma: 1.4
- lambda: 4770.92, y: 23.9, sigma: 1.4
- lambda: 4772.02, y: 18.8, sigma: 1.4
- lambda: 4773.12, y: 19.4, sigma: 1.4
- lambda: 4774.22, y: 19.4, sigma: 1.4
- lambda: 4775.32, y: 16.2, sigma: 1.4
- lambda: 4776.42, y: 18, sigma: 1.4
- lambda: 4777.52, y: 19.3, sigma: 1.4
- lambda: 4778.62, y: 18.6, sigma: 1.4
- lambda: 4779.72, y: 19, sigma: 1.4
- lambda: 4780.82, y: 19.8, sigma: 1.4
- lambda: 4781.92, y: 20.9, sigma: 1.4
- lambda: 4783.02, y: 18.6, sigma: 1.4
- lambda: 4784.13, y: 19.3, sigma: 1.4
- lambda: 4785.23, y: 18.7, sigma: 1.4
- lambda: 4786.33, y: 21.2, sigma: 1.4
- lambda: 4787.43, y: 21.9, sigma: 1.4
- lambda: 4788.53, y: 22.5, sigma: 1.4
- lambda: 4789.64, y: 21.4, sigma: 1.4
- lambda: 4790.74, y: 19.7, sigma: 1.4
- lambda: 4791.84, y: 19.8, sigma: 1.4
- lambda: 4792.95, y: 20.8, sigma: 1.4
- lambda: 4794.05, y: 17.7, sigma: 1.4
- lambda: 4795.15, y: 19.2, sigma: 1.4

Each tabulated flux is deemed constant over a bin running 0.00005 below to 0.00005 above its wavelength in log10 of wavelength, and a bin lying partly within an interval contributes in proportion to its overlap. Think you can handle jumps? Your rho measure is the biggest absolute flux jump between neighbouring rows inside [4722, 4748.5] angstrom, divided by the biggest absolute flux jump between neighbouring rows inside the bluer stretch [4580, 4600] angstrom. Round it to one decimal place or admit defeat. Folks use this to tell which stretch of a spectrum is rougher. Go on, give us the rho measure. 0.7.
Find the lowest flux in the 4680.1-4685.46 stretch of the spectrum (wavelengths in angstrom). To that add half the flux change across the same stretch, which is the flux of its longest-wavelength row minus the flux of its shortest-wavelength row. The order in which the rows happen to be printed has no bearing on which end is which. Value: 19.4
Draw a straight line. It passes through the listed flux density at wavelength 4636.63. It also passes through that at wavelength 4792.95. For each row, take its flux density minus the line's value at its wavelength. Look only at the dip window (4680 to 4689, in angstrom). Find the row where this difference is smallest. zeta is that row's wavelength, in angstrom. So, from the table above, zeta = 4680.61 angstrom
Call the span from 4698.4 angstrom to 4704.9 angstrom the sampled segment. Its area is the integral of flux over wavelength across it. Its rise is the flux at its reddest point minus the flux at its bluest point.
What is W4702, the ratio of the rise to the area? -0.020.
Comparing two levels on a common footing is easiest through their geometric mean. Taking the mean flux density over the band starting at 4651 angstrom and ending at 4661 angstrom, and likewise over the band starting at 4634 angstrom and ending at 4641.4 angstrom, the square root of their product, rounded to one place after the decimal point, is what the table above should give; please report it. 19.4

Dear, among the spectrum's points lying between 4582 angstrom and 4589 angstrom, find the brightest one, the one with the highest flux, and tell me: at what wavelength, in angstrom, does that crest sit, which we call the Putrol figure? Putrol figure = 4586.72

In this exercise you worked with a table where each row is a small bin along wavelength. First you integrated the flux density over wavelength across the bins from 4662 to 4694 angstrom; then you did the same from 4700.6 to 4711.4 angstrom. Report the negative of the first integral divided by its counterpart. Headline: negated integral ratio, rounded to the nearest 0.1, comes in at -3.1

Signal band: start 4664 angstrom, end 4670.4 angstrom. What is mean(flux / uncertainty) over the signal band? 12.4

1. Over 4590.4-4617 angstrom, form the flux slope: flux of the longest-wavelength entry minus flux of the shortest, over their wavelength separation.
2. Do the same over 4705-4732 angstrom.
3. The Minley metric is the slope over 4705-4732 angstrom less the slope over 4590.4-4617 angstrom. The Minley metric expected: 0.14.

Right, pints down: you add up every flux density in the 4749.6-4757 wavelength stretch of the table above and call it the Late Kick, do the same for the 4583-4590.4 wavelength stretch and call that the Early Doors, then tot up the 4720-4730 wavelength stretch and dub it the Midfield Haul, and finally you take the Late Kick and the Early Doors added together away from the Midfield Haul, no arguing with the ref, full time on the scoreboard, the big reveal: -100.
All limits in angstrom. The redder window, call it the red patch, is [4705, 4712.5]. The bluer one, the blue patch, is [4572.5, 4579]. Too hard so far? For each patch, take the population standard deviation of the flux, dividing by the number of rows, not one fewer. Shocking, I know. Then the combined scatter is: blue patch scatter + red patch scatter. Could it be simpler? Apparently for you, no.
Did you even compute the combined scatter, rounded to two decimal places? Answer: 2.11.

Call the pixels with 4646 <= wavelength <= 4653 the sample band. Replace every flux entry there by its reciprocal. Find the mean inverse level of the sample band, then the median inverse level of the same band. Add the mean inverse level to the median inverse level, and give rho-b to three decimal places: 0.101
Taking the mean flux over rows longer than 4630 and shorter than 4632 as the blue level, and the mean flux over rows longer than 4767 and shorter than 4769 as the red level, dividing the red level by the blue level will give 0.98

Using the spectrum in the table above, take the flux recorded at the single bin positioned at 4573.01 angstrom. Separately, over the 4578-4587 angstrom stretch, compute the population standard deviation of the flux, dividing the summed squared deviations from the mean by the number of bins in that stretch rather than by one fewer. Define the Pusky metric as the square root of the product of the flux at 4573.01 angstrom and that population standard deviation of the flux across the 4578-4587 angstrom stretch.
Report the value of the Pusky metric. 5.0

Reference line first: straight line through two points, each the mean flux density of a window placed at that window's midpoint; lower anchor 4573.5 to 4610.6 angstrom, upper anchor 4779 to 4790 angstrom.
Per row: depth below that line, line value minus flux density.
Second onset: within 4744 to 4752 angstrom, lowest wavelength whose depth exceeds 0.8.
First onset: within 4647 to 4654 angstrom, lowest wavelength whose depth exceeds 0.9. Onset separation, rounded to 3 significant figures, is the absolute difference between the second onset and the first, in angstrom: 94.1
